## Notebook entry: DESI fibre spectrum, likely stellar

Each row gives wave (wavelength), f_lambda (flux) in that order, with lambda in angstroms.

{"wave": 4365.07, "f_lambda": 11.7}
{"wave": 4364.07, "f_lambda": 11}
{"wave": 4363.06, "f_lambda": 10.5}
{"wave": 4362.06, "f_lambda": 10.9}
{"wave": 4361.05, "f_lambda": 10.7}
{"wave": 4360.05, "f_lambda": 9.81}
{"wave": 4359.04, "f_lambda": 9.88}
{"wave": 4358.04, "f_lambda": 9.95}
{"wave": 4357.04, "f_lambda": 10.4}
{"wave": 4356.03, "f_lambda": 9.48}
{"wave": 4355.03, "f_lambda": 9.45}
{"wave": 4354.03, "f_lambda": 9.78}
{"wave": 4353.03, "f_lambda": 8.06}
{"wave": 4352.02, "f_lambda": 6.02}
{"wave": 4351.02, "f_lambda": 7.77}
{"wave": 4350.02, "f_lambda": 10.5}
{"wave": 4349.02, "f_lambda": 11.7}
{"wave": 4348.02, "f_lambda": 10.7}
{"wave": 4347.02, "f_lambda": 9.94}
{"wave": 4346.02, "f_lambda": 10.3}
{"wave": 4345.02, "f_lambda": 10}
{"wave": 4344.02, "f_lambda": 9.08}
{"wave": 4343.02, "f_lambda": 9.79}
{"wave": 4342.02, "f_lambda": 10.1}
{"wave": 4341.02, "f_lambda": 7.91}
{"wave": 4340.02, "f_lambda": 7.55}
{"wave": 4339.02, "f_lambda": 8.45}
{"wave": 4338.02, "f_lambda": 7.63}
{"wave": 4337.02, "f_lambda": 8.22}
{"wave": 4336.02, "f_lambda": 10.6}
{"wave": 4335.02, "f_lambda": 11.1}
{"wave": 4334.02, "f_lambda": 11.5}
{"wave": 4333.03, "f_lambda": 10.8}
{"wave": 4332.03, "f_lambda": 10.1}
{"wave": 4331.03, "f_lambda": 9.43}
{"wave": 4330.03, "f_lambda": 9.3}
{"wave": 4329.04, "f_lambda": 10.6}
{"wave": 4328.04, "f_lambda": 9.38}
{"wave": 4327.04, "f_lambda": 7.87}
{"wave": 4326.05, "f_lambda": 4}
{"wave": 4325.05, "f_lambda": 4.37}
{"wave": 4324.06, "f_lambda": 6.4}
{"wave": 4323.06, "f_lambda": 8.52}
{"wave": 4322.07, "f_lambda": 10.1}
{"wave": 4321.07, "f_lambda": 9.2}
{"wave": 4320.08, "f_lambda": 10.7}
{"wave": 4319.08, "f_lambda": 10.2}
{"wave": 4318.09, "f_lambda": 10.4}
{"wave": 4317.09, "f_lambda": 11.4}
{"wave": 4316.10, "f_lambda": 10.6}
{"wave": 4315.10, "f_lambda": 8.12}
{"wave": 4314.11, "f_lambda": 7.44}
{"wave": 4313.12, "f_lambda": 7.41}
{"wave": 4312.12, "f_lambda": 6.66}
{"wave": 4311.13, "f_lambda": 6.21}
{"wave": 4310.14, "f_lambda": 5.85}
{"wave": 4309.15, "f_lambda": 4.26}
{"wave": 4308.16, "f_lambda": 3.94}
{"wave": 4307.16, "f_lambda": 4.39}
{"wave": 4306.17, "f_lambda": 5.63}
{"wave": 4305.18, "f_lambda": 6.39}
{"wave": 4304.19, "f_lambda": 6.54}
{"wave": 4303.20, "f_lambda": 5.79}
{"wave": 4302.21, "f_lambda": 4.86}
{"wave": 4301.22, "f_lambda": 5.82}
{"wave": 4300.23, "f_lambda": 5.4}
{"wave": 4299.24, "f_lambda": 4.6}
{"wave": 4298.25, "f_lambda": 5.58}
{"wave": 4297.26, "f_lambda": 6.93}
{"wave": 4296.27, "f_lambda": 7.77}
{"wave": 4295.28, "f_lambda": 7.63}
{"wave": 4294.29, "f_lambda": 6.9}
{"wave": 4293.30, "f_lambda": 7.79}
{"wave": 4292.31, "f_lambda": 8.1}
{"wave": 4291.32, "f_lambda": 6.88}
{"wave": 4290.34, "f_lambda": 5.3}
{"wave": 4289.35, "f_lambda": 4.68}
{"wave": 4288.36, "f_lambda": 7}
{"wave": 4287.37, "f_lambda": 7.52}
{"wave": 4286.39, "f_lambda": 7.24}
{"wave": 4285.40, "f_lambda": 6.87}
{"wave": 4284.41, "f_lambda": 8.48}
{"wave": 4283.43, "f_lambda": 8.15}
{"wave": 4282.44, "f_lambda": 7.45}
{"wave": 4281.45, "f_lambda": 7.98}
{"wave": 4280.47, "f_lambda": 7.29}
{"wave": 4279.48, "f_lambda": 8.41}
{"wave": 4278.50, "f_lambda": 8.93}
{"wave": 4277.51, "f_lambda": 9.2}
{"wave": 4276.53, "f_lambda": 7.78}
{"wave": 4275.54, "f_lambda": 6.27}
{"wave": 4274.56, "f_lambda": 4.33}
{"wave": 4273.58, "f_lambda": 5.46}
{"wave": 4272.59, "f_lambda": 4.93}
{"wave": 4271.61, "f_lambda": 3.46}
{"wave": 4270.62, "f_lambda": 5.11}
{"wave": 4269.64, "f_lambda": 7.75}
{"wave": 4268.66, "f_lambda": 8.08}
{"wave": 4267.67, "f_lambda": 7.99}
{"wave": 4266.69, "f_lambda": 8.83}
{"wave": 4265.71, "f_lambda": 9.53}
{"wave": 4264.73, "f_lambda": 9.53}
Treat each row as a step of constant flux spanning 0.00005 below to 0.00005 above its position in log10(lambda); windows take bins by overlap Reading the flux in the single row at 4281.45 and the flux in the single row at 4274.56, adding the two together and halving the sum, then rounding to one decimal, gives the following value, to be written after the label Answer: 6.2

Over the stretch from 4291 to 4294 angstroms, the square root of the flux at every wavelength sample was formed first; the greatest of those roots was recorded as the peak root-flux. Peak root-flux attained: 2.8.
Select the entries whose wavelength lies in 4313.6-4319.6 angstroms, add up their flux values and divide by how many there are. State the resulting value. 9.7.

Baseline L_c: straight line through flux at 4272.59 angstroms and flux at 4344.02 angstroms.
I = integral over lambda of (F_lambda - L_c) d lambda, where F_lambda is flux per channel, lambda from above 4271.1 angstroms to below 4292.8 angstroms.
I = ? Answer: 31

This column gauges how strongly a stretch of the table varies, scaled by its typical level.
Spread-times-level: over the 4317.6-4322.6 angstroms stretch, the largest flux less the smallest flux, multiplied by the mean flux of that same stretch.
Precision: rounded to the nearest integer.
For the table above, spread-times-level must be 15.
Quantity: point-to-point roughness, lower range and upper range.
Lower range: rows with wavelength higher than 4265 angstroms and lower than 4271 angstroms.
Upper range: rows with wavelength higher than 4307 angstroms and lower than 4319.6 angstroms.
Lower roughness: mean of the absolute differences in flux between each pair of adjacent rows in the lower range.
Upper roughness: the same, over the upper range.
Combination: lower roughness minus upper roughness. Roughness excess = 0.16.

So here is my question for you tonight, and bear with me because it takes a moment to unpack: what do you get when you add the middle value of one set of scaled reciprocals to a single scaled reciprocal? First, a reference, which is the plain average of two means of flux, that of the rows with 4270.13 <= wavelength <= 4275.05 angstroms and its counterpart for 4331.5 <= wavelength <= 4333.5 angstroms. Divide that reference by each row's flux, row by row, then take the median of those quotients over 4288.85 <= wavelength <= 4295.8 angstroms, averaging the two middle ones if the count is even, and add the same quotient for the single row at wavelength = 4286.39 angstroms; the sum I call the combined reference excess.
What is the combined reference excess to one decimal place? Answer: 2.1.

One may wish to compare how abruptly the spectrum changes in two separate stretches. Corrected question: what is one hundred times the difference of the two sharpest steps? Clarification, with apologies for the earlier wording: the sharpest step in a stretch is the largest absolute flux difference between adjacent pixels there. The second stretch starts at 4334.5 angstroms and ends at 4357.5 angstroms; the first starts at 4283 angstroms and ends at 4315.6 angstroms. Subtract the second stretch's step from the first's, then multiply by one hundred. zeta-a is -41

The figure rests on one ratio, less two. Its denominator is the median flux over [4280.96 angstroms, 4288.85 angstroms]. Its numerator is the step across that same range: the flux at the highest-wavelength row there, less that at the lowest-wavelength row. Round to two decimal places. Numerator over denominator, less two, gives -2.13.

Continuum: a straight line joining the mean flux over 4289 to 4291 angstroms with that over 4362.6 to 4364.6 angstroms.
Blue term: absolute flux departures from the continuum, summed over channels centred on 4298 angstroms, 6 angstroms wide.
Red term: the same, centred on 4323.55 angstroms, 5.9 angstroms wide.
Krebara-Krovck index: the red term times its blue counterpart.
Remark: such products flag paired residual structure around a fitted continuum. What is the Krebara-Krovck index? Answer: 102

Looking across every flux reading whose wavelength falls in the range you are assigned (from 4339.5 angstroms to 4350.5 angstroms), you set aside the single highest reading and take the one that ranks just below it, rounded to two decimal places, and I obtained 10.70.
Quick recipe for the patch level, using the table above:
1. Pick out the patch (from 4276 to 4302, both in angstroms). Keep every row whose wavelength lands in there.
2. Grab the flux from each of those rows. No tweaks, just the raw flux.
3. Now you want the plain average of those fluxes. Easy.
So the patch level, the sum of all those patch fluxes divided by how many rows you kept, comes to 7.1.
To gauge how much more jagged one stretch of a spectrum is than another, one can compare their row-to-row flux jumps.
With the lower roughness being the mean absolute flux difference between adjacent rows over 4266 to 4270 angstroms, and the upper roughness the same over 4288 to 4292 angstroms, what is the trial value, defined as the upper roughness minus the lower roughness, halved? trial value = 0.5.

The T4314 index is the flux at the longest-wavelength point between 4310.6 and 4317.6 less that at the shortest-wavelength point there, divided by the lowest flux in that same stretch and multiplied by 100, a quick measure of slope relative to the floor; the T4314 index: 84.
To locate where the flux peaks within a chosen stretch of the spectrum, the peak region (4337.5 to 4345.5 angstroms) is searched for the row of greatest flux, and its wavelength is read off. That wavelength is 4342.02 angstroms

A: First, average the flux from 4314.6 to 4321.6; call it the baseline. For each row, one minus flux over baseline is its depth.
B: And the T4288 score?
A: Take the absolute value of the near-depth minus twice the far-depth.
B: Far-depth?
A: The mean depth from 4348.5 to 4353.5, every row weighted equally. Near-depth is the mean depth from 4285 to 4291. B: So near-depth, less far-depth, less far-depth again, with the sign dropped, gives 0.11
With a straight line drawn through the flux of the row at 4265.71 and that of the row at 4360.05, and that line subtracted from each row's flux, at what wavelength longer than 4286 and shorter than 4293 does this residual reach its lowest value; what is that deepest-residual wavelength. 4289.35 angstroms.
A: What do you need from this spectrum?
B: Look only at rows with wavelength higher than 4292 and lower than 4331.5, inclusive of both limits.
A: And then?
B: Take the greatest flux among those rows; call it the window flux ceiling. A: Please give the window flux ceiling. 11.4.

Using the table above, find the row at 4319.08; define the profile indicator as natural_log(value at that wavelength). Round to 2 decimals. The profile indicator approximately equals 2.32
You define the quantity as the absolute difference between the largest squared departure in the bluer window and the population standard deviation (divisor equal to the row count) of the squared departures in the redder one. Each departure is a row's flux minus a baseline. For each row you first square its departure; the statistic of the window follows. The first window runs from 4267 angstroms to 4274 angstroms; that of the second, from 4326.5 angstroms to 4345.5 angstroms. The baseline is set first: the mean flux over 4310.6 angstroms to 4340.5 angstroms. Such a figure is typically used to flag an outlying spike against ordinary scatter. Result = 27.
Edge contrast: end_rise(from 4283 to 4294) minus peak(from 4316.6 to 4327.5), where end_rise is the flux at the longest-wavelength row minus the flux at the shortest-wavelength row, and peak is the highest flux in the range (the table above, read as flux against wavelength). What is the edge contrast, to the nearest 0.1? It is -11.8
